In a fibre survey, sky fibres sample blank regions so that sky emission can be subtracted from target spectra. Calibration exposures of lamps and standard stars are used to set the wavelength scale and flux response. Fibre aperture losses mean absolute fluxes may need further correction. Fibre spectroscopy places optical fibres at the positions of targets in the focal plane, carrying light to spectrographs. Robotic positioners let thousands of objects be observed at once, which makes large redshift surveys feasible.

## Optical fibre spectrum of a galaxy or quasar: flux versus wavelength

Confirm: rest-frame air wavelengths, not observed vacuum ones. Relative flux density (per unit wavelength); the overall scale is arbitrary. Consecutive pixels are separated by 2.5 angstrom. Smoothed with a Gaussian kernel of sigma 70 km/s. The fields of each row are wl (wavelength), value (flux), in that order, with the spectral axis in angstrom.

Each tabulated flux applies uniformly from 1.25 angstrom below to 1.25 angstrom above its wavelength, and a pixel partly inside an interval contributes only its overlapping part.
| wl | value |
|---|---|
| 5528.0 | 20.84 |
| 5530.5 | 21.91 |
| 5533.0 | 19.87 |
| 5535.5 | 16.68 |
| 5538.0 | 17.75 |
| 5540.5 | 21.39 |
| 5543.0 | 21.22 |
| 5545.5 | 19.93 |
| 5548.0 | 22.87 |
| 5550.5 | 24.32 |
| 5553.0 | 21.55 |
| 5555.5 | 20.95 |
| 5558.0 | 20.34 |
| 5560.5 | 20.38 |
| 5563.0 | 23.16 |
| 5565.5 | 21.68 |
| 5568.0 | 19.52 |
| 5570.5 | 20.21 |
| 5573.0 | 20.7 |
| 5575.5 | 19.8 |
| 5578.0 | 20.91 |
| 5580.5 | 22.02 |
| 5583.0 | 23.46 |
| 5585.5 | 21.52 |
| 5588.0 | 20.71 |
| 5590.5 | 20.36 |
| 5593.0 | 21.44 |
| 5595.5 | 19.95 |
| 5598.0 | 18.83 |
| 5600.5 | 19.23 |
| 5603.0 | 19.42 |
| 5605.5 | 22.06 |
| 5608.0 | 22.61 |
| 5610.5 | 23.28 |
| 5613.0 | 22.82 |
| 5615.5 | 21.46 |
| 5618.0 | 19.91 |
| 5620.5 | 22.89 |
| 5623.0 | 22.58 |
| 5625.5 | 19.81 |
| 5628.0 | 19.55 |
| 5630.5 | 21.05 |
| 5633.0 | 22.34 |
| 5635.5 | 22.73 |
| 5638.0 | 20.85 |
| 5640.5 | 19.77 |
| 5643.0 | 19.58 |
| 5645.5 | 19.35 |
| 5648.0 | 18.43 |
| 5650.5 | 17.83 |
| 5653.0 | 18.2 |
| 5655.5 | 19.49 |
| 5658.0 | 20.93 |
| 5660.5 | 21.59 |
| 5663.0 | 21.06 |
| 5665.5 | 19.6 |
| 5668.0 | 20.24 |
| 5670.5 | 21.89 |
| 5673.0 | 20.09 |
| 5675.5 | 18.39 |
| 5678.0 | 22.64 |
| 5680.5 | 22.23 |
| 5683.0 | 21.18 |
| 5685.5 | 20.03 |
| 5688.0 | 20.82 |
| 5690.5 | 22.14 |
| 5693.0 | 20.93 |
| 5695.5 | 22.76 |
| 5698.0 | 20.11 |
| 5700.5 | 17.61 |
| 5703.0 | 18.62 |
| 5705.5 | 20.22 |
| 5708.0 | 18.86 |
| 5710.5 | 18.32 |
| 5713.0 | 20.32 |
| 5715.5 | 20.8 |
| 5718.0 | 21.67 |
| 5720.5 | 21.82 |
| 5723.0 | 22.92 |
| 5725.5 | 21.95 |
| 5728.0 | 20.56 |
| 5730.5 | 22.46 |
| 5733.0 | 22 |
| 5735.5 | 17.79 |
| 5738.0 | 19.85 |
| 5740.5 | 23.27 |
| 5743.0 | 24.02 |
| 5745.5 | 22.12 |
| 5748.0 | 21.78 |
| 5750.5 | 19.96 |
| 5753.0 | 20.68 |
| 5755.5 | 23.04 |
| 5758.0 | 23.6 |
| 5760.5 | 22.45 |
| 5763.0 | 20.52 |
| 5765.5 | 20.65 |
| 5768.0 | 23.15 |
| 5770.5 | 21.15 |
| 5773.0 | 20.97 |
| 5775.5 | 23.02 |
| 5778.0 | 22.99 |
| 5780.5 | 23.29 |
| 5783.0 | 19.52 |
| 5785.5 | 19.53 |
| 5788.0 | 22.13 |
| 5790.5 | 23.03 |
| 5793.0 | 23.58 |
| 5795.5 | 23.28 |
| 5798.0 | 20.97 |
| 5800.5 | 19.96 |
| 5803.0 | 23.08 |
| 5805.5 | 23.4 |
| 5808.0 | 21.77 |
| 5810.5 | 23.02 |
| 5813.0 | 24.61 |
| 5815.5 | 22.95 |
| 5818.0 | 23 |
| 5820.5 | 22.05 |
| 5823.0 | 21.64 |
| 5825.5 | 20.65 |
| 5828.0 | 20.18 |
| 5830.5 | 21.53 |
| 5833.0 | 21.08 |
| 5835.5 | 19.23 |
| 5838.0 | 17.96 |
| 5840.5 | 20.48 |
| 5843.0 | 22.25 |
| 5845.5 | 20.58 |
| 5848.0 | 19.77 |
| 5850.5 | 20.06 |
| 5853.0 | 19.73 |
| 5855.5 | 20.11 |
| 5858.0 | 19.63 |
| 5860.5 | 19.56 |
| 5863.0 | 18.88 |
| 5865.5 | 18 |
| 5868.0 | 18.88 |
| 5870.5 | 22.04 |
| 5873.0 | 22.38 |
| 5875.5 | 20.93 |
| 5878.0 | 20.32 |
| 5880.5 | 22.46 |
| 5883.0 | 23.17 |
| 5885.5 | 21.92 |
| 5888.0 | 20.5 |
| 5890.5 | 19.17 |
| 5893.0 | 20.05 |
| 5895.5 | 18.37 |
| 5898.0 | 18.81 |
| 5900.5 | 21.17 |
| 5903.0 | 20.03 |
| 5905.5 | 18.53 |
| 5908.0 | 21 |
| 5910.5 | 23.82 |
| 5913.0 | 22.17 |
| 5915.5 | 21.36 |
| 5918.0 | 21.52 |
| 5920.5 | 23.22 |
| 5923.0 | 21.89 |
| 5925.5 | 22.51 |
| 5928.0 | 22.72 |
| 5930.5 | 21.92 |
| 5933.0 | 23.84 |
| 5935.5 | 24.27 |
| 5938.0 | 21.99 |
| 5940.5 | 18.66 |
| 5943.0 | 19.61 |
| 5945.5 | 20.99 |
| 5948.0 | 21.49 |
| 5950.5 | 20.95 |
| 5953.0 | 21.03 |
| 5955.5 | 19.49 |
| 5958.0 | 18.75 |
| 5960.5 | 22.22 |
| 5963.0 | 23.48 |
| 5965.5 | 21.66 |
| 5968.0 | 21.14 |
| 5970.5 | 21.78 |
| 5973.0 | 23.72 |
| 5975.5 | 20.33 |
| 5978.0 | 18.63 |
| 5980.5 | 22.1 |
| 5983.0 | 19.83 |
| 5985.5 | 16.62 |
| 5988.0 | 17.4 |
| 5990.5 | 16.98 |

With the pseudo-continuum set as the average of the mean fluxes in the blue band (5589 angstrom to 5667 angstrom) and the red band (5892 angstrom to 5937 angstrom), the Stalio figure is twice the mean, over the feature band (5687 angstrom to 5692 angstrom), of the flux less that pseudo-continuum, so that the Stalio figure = 0.8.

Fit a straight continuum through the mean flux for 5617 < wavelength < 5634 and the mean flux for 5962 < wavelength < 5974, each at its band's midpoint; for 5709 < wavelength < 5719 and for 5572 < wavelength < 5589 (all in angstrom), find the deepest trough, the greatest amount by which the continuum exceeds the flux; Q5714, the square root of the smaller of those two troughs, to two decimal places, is 1.09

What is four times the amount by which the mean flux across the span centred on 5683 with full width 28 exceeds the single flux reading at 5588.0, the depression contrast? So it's 1.9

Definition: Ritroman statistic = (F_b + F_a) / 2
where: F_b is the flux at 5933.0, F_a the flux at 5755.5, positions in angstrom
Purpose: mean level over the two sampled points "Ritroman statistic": 23.4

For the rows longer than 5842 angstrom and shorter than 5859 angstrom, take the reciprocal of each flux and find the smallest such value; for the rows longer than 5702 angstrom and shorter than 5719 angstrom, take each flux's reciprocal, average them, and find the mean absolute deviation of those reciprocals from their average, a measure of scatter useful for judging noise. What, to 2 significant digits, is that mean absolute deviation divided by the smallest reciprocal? 0.060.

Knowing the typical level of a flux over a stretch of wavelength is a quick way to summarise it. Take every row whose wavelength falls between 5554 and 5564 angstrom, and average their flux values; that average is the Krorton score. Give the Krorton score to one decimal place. 21.2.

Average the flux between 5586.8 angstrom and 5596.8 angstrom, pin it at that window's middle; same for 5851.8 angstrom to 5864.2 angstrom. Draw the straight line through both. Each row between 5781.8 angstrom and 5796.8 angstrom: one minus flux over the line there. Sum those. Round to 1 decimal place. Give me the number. -0.6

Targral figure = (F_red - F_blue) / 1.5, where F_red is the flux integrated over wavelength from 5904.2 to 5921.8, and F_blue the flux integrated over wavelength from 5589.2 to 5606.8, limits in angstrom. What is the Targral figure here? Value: 17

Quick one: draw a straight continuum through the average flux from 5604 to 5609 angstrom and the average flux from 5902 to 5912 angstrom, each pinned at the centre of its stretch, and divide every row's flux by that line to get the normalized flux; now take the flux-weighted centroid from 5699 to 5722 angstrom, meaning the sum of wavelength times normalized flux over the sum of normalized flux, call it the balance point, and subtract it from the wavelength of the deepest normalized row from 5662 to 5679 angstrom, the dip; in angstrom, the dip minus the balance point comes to -35.4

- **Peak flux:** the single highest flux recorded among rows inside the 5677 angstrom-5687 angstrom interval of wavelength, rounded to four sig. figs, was 22.64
